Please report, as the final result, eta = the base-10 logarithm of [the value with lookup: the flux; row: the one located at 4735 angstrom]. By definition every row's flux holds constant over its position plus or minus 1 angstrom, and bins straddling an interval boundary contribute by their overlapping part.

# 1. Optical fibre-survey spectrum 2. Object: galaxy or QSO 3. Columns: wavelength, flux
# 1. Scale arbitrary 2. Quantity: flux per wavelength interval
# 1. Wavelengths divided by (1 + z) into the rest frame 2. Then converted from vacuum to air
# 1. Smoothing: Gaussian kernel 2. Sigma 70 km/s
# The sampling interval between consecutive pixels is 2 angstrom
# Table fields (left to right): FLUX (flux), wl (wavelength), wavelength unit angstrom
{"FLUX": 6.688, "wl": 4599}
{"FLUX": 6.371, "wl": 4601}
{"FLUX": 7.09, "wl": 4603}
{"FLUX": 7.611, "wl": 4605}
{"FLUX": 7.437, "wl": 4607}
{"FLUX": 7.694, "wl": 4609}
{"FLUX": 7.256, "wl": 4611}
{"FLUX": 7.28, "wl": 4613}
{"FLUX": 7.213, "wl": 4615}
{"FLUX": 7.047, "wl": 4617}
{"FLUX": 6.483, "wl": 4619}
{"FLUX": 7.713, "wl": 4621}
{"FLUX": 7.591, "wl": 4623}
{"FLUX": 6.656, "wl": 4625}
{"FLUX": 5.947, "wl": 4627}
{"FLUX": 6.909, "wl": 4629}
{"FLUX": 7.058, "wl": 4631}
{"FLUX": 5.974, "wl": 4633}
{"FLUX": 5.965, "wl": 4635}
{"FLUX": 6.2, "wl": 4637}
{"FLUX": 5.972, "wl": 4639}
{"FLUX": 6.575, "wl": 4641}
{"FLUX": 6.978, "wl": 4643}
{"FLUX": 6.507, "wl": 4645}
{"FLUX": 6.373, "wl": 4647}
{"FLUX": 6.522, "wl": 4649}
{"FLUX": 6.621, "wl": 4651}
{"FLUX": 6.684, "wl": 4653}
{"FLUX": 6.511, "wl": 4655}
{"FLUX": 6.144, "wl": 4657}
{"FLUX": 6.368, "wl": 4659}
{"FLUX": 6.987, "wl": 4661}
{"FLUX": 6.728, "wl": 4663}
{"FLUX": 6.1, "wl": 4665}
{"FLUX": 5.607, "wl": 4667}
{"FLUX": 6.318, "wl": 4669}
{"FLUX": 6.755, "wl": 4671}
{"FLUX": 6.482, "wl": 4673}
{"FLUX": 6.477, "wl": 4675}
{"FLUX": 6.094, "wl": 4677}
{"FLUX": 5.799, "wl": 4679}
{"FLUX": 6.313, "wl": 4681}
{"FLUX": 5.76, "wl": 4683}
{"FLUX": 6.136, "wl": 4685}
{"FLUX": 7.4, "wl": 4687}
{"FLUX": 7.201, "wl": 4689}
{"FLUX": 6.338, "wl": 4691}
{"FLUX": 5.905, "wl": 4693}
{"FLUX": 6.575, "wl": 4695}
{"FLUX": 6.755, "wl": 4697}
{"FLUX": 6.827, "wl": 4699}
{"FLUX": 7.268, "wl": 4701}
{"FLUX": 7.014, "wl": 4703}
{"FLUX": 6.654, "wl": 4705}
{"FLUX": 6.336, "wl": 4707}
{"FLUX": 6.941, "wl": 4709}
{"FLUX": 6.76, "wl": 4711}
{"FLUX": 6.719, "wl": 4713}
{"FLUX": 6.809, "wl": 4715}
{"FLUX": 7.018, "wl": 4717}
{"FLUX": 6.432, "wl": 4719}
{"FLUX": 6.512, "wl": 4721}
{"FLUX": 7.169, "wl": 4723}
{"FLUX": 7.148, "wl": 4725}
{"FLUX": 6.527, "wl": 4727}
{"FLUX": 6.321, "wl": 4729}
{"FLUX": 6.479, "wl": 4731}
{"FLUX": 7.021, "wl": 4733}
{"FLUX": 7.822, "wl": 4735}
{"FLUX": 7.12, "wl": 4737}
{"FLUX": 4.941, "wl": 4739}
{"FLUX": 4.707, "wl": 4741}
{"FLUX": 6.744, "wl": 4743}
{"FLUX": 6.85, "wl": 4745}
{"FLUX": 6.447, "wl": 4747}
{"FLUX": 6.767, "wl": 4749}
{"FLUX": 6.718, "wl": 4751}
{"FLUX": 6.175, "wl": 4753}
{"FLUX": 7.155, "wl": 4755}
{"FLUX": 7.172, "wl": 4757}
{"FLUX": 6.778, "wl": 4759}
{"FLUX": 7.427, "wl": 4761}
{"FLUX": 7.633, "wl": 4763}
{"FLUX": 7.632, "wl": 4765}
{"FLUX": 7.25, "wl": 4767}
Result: 0.893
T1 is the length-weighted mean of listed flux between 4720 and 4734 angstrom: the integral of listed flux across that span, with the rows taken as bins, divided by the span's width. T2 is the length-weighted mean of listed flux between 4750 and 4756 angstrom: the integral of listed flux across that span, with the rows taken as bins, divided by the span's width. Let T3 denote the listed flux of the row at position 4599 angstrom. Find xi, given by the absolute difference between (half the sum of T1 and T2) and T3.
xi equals 0.0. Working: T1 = 6.7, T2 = 6.7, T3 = 6.688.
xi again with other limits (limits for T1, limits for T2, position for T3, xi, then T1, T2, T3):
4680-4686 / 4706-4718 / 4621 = 1.3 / 6.1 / 6.8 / 7.713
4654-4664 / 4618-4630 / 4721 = 0.2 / 6.5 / 6.9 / 6.512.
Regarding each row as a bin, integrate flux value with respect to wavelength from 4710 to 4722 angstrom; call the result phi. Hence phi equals 80.5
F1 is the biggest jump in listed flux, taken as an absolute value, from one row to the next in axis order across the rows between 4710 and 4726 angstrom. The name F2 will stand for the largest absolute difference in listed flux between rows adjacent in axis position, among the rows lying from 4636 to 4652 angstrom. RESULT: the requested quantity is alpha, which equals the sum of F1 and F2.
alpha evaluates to 1.26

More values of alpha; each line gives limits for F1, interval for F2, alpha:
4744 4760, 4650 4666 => 1.61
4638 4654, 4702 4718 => 1.21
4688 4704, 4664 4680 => 1.57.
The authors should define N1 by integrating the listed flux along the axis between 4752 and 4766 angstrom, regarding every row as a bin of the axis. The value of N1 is 100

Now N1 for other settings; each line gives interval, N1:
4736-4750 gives 87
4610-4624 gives 101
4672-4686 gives 86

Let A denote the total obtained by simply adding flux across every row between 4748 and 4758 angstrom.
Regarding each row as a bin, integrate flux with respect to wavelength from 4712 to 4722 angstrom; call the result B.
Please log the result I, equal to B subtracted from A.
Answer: -33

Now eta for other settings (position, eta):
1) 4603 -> 0.851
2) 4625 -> 0.823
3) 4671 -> 0.830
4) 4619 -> 0.812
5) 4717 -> 0.846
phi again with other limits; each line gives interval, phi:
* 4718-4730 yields 80.2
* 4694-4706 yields 82.2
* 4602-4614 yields 88.7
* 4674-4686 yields 73.2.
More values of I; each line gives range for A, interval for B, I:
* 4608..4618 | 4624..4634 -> -29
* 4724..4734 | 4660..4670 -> -30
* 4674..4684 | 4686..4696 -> -36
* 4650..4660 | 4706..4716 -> -35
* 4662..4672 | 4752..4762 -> -38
